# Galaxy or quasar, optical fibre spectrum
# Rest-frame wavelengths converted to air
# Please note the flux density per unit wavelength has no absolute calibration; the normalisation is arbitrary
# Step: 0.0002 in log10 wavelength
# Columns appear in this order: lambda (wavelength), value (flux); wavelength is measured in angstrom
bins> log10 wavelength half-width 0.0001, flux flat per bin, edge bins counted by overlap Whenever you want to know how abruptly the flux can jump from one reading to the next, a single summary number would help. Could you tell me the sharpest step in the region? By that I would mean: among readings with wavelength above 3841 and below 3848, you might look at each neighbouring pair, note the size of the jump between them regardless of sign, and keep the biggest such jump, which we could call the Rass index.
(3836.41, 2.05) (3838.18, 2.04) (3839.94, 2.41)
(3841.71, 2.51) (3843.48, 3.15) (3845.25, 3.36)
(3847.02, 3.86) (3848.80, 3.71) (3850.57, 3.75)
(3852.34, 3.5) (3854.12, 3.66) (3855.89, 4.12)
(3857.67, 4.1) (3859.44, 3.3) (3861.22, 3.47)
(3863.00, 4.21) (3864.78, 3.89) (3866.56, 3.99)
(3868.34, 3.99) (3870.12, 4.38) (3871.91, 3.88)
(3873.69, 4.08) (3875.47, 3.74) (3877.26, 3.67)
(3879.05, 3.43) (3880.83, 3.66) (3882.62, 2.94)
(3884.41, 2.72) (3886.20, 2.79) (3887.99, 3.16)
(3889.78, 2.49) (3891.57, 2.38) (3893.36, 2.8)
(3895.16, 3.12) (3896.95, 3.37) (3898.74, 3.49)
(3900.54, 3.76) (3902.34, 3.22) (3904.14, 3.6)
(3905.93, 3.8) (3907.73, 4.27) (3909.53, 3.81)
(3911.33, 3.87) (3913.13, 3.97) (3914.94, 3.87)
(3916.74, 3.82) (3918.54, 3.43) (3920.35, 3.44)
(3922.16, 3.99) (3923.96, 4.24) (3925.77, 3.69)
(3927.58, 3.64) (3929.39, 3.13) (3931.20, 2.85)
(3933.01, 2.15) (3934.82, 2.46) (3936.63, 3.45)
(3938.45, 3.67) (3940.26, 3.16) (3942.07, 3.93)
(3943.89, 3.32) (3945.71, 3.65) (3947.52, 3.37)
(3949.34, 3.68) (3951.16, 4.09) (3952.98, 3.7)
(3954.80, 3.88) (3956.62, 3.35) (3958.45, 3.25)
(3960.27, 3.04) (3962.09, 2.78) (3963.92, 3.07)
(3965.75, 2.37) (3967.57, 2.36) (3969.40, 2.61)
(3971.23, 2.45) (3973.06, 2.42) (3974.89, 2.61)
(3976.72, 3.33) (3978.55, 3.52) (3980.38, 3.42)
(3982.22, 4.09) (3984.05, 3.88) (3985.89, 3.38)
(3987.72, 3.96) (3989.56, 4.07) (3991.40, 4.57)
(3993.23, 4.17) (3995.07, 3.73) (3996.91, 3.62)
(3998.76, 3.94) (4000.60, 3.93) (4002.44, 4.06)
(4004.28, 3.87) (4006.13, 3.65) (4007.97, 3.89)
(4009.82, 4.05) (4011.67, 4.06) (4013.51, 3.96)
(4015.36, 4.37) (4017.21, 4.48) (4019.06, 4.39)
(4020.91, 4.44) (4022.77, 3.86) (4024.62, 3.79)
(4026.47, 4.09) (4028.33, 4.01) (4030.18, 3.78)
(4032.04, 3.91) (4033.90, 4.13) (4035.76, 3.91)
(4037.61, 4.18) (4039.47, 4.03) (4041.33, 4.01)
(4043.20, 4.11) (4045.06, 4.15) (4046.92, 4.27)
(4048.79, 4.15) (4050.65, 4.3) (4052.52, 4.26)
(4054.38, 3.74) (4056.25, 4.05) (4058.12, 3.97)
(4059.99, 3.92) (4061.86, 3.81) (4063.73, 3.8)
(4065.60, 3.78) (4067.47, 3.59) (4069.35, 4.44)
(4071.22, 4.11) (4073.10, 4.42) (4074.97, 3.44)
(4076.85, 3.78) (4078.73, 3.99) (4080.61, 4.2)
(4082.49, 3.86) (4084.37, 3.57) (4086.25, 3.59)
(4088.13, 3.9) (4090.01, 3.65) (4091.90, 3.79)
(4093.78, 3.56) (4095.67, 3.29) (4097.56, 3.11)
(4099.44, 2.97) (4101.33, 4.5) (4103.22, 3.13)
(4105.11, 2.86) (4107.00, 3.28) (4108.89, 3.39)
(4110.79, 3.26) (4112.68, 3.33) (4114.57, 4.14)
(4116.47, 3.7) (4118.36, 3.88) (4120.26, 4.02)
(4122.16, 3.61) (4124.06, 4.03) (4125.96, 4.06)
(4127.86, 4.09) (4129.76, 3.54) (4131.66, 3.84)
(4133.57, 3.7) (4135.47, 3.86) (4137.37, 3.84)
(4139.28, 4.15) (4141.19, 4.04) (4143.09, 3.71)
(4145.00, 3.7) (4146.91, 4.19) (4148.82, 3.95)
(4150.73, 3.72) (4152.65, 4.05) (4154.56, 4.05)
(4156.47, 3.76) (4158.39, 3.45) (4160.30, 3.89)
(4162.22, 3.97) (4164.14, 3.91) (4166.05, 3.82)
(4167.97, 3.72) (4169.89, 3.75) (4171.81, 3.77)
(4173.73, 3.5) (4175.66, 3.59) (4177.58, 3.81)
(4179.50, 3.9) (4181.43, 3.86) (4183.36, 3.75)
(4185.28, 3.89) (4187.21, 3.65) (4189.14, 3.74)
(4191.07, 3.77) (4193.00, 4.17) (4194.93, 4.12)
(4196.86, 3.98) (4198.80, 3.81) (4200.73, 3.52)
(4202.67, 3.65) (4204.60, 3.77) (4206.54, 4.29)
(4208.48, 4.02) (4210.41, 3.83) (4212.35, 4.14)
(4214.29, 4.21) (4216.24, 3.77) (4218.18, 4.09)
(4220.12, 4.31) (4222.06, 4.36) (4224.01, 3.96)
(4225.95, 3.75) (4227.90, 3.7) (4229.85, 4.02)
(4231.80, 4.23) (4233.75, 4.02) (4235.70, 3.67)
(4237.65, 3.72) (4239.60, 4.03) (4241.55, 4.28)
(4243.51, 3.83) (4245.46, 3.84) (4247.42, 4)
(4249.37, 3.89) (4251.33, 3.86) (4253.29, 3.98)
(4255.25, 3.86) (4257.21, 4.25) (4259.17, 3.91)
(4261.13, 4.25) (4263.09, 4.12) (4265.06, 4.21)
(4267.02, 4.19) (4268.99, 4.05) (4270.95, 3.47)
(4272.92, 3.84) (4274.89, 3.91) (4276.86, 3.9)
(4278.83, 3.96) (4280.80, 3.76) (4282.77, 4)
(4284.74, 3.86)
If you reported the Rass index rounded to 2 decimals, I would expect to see 0.64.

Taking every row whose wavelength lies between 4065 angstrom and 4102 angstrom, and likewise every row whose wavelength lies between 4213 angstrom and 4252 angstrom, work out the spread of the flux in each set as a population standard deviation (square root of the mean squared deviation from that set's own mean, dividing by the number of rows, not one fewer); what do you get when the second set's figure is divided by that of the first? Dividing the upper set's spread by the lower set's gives 0.5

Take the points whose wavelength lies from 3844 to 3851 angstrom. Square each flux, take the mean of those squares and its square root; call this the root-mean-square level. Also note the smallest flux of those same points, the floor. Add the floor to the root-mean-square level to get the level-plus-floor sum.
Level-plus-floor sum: 7.0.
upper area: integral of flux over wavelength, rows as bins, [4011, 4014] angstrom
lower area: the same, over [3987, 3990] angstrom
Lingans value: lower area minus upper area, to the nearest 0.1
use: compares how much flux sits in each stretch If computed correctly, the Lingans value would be -0.1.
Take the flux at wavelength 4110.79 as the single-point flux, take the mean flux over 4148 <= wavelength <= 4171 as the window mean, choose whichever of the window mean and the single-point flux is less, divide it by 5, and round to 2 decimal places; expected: 0.65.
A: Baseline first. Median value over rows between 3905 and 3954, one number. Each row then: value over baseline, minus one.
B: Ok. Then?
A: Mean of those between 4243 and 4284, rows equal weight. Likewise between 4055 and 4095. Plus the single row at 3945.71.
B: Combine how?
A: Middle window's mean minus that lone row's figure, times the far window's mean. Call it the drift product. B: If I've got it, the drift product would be 0.004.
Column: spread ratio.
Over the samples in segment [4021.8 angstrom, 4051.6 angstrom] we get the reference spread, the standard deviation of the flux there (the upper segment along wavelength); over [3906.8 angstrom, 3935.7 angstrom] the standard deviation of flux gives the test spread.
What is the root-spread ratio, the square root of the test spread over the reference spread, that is 2.0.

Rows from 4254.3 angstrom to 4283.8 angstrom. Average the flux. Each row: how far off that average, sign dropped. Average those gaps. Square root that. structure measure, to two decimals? 0.40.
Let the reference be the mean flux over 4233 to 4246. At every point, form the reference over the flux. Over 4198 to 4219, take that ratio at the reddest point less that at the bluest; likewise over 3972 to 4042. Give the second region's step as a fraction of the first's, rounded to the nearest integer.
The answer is 9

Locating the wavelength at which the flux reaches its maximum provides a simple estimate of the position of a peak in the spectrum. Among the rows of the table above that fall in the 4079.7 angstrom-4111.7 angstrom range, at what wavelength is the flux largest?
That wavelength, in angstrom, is 4101.33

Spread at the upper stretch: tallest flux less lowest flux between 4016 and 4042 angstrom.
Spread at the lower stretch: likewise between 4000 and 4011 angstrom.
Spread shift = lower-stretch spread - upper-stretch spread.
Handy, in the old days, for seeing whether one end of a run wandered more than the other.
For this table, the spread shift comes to -0.3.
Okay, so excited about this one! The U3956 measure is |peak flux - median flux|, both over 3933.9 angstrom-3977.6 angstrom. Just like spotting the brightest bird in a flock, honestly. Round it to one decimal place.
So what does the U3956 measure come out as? 0.8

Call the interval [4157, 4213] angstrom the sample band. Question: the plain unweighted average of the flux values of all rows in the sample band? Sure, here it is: 3.8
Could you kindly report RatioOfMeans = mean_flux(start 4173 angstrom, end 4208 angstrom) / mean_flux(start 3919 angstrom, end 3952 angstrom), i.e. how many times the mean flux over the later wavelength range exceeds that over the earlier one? 1.11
